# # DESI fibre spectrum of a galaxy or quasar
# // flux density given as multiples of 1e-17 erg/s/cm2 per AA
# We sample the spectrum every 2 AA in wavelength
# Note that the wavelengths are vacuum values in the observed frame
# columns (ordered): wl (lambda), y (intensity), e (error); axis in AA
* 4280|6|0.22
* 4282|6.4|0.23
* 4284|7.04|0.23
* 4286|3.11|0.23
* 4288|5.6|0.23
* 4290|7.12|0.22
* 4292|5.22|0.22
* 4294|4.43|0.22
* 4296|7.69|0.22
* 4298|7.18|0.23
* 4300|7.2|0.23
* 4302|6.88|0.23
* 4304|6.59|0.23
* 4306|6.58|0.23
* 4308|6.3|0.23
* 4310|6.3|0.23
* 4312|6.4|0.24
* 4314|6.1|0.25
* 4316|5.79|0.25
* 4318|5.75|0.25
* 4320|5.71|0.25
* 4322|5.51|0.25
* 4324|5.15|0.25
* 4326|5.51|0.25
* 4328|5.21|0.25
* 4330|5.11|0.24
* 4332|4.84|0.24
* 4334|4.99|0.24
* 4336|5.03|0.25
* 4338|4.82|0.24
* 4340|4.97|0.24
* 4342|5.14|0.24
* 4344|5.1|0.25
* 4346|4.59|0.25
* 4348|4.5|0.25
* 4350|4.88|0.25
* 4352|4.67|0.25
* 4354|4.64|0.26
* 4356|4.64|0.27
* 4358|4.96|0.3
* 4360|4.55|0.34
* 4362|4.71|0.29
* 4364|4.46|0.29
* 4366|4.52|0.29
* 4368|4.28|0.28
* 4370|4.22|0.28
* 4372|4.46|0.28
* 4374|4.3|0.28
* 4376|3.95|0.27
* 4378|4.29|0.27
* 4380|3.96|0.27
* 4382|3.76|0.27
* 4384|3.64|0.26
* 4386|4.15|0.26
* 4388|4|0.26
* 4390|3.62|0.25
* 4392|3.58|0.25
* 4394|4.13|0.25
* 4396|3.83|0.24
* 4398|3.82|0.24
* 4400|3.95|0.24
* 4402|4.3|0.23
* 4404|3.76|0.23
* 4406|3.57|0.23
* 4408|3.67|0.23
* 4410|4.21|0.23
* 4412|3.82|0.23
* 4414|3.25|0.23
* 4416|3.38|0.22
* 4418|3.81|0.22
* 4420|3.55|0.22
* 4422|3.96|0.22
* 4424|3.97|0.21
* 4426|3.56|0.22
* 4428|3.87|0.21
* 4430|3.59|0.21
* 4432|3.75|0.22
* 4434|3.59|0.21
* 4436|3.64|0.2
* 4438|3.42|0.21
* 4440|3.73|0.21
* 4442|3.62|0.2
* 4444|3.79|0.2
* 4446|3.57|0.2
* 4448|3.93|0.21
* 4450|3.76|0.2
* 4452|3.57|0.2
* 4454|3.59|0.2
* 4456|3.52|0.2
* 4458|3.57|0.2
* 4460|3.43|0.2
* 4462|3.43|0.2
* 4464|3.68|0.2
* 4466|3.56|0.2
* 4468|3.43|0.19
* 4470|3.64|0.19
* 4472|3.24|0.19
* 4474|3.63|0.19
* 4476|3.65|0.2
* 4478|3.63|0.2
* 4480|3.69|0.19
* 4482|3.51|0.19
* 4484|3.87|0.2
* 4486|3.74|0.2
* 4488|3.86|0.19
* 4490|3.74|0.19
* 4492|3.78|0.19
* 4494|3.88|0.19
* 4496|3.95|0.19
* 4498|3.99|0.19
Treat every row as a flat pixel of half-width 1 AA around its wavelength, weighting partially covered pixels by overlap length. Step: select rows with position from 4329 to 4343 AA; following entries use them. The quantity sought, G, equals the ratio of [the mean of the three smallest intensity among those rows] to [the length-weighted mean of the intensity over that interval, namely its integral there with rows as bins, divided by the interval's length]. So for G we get 0.98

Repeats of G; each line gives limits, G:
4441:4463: 0.96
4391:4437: 0.90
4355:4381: 0.92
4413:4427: 0.93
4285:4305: 0.70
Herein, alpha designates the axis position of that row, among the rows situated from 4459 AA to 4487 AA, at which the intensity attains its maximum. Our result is 4484 AA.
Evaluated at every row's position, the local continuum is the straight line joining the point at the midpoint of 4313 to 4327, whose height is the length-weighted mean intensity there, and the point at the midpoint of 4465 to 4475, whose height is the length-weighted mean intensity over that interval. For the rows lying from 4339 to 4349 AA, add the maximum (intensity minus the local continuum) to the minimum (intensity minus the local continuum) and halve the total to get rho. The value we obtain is -0.5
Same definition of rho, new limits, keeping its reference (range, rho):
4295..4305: 1.2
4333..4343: -0.4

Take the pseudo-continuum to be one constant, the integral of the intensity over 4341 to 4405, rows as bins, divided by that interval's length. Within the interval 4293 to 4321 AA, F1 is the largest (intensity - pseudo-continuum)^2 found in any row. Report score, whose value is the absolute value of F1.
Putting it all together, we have 12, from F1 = 12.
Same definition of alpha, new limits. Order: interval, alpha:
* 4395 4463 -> 4402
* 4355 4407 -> 4358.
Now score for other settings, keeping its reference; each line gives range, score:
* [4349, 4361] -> 0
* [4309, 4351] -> 4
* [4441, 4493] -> 1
